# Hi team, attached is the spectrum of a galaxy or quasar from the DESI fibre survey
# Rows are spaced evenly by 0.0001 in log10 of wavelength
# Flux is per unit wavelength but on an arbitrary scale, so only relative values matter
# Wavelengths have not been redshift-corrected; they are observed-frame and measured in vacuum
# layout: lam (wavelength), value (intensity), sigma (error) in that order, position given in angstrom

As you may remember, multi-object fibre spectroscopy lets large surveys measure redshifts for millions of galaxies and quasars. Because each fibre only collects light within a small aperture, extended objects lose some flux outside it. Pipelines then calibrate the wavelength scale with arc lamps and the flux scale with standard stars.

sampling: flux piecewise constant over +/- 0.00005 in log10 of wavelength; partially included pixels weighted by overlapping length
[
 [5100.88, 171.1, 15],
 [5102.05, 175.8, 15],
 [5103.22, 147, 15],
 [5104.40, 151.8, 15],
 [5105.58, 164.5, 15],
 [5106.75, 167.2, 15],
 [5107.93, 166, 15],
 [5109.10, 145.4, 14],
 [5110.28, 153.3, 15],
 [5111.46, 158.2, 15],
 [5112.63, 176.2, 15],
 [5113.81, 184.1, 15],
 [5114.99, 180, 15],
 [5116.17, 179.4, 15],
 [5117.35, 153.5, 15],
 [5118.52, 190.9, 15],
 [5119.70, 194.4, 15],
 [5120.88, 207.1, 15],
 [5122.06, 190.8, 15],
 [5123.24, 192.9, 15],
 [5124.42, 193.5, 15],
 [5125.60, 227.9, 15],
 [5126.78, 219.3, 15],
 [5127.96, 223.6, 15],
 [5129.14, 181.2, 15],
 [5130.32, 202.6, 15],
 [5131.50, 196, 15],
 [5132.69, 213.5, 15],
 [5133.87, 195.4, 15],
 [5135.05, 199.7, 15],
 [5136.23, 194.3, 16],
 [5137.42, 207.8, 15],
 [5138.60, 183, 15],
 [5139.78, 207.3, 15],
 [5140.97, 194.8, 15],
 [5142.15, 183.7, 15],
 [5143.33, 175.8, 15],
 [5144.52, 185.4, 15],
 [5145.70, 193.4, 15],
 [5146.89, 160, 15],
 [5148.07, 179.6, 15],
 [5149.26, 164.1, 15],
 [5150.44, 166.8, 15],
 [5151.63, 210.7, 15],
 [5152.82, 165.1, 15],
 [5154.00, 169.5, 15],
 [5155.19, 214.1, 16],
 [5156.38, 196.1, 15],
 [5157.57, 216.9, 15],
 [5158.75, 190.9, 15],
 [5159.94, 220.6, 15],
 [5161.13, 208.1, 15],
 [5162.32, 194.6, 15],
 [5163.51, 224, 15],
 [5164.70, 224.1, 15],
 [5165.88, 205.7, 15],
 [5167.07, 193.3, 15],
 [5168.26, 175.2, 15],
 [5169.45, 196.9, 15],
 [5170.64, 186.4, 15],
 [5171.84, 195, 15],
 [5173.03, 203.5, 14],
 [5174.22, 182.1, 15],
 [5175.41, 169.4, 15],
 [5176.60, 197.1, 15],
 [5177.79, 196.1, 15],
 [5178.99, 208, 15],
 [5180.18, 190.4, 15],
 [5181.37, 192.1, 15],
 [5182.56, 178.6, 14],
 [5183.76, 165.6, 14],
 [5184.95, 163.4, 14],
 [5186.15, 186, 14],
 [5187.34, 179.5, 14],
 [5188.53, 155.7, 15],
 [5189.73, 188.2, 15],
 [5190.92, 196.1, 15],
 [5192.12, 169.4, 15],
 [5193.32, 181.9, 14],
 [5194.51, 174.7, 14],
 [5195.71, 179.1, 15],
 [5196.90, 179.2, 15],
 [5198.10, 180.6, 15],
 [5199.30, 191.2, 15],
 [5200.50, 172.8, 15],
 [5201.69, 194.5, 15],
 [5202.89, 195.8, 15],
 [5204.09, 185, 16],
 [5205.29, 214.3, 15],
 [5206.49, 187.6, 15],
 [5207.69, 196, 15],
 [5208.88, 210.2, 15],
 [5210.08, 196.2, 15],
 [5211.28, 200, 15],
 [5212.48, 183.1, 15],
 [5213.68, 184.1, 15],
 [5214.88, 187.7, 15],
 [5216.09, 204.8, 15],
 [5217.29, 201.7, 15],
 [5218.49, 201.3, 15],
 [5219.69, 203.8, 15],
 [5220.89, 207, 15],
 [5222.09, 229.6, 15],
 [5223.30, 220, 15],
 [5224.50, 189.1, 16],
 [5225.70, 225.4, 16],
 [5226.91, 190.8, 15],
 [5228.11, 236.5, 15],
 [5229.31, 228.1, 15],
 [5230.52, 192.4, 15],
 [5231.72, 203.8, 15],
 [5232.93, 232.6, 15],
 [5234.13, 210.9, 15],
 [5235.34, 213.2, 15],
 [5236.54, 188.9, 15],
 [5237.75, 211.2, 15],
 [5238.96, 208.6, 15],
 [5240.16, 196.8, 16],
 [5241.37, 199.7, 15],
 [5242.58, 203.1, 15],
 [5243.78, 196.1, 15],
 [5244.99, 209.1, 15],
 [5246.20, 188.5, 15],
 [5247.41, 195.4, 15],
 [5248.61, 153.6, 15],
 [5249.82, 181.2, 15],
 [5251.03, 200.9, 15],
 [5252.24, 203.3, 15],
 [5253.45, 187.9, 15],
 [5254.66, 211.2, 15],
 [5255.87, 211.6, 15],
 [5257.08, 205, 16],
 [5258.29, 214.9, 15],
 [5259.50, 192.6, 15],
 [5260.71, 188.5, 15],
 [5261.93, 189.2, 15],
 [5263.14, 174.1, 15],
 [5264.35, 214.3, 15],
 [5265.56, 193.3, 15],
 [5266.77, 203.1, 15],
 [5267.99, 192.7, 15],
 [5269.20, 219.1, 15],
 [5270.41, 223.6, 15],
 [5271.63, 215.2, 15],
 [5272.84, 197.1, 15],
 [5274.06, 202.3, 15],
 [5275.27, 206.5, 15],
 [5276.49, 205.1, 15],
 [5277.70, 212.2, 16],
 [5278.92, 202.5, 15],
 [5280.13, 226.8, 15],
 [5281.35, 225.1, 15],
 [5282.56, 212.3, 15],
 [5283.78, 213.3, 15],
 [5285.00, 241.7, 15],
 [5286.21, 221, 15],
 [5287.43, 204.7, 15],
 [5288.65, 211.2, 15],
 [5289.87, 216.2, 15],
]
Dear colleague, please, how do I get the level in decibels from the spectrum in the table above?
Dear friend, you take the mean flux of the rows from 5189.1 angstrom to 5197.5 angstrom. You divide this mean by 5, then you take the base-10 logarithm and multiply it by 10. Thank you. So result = 15.6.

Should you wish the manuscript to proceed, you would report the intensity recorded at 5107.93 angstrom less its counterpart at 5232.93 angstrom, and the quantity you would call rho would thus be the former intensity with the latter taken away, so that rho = -67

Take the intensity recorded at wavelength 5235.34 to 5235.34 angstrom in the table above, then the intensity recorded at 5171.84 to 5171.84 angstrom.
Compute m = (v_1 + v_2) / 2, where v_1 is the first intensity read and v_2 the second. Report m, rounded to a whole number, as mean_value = 204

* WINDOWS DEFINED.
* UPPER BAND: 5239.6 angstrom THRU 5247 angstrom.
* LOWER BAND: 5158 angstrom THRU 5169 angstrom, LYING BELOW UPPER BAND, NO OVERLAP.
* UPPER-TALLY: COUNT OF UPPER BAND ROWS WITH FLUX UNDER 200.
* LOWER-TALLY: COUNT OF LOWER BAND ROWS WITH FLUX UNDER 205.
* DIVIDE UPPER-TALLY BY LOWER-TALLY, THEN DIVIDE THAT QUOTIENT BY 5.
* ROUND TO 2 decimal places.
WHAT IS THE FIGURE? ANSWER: 0.20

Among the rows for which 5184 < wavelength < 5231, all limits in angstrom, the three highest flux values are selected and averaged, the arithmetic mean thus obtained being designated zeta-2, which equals 231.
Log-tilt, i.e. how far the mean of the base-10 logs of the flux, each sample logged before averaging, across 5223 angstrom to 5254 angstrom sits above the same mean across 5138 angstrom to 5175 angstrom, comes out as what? 0.022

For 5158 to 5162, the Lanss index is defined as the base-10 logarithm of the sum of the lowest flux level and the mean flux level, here 2.60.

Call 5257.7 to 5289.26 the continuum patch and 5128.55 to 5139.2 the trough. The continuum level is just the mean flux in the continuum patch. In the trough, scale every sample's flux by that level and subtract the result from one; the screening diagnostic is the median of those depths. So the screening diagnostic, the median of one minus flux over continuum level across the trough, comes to 0.06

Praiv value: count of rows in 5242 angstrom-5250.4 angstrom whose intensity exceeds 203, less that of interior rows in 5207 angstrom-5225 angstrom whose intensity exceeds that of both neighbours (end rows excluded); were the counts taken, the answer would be -2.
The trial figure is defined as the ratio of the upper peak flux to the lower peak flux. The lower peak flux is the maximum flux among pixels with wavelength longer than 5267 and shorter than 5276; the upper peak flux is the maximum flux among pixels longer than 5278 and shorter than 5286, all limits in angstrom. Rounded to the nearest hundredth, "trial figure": 1.08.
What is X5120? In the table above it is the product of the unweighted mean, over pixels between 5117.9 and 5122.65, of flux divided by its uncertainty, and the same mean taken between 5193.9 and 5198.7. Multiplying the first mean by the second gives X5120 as 158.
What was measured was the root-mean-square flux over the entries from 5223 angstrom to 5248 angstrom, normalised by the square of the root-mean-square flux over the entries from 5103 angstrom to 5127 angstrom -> 0.0064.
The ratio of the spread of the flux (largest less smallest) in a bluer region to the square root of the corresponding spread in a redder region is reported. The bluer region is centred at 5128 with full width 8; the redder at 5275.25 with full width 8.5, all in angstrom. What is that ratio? 11.0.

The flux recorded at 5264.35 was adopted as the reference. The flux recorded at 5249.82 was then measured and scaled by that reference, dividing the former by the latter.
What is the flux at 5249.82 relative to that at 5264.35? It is 0.85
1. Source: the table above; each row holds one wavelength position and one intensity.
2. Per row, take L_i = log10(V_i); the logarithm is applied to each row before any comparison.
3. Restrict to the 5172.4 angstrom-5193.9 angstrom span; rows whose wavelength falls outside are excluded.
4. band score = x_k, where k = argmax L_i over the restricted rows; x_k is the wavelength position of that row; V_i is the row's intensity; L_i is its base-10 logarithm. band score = 5178.99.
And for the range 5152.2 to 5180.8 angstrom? 5164.70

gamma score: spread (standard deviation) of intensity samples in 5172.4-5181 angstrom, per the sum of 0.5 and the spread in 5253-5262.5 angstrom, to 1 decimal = 1.1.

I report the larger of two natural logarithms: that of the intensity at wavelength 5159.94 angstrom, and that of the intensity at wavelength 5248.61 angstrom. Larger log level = 5.40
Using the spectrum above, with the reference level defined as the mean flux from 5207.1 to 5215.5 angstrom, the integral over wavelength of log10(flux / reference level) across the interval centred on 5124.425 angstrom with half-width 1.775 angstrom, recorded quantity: 0.079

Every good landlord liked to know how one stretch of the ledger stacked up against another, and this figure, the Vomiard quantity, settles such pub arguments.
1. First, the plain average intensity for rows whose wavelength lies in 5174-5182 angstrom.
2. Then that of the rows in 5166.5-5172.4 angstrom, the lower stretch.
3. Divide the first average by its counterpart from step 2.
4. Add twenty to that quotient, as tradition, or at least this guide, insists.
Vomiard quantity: 21.0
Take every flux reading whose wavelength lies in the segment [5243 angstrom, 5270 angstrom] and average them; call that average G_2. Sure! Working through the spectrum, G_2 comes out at 197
